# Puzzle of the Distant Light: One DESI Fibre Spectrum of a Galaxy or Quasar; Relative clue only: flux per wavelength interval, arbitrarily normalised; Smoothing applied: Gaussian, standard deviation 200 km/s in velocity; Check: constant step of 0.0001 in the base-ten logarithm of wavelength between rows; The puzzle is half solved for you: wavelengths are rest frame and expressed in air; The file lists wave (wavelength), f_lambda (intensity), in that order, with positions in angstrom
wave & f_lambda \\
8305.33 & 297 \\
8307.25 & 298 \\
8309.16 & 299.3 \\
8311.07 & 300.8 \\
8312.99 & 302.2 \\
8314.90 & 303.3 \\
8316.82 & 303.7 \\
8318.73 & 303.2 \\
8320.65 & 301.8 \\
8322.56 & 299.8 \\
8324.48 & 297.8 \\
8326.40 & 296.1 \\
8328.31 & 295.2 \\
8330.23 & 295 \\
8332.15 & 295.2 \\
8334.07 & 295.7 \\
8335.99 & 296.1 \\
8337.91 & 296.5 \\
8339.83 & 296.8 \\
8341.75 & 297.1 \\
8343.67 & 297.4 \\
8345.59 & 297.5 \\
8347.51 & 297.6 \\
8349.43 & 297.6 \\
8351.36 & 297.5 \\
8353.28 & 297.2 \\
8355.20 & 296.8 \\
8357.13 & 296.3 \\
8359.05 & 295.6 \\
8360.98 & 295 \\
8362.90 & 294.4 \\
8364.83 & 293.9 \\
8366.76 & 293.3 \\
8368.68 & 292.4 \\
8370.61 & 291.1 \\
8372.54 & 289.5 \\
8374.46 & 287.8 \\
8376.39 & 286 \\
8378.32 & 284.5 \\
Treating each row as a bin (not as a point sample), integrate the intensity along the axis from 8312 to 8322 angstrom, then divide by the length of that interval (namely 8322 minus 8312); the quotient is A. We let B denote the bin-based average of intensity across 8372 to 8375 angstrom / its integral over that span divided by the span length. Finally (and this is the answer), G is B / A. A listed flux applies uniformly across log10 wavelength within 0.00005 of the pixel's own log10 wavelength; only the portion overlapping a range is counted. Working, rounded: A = 303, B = 289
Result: 0.96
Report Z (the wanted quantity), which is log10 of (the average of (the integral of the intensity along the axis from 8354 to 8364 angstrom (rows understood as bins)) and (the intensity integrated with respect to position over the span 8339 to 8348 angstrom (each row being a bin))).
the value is 3.45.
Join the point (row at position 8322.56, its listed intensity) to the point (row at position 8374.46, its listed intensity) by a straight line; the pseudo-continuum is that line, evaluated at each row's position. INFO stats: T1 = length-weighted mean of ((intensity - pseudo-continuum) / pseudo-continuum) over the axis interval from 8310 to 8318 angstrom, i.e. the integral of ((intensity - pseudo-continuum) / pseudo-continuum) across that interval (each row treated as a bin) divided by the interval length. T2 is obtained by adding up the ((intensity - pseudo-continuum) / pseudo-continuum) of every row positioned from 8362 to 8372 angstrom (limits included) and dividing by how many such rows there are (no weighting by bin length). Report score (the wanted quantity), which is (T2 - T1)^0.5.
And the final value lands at 0.098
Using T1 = 0.002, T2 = 0.012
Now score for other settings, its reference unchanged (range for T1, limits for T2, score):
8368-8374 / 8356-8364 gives 0.085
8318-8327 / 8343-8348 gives 0.102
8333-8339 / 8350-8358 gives 0.132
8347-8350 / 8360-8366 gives 0.027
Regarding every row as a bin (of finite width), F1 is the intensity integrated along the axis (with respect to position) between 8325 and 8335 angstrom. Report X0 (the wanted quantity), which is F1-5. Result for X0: 2950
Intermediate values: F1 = 2955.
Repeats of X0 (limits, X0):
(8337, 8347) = 2967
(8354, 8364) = 2951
